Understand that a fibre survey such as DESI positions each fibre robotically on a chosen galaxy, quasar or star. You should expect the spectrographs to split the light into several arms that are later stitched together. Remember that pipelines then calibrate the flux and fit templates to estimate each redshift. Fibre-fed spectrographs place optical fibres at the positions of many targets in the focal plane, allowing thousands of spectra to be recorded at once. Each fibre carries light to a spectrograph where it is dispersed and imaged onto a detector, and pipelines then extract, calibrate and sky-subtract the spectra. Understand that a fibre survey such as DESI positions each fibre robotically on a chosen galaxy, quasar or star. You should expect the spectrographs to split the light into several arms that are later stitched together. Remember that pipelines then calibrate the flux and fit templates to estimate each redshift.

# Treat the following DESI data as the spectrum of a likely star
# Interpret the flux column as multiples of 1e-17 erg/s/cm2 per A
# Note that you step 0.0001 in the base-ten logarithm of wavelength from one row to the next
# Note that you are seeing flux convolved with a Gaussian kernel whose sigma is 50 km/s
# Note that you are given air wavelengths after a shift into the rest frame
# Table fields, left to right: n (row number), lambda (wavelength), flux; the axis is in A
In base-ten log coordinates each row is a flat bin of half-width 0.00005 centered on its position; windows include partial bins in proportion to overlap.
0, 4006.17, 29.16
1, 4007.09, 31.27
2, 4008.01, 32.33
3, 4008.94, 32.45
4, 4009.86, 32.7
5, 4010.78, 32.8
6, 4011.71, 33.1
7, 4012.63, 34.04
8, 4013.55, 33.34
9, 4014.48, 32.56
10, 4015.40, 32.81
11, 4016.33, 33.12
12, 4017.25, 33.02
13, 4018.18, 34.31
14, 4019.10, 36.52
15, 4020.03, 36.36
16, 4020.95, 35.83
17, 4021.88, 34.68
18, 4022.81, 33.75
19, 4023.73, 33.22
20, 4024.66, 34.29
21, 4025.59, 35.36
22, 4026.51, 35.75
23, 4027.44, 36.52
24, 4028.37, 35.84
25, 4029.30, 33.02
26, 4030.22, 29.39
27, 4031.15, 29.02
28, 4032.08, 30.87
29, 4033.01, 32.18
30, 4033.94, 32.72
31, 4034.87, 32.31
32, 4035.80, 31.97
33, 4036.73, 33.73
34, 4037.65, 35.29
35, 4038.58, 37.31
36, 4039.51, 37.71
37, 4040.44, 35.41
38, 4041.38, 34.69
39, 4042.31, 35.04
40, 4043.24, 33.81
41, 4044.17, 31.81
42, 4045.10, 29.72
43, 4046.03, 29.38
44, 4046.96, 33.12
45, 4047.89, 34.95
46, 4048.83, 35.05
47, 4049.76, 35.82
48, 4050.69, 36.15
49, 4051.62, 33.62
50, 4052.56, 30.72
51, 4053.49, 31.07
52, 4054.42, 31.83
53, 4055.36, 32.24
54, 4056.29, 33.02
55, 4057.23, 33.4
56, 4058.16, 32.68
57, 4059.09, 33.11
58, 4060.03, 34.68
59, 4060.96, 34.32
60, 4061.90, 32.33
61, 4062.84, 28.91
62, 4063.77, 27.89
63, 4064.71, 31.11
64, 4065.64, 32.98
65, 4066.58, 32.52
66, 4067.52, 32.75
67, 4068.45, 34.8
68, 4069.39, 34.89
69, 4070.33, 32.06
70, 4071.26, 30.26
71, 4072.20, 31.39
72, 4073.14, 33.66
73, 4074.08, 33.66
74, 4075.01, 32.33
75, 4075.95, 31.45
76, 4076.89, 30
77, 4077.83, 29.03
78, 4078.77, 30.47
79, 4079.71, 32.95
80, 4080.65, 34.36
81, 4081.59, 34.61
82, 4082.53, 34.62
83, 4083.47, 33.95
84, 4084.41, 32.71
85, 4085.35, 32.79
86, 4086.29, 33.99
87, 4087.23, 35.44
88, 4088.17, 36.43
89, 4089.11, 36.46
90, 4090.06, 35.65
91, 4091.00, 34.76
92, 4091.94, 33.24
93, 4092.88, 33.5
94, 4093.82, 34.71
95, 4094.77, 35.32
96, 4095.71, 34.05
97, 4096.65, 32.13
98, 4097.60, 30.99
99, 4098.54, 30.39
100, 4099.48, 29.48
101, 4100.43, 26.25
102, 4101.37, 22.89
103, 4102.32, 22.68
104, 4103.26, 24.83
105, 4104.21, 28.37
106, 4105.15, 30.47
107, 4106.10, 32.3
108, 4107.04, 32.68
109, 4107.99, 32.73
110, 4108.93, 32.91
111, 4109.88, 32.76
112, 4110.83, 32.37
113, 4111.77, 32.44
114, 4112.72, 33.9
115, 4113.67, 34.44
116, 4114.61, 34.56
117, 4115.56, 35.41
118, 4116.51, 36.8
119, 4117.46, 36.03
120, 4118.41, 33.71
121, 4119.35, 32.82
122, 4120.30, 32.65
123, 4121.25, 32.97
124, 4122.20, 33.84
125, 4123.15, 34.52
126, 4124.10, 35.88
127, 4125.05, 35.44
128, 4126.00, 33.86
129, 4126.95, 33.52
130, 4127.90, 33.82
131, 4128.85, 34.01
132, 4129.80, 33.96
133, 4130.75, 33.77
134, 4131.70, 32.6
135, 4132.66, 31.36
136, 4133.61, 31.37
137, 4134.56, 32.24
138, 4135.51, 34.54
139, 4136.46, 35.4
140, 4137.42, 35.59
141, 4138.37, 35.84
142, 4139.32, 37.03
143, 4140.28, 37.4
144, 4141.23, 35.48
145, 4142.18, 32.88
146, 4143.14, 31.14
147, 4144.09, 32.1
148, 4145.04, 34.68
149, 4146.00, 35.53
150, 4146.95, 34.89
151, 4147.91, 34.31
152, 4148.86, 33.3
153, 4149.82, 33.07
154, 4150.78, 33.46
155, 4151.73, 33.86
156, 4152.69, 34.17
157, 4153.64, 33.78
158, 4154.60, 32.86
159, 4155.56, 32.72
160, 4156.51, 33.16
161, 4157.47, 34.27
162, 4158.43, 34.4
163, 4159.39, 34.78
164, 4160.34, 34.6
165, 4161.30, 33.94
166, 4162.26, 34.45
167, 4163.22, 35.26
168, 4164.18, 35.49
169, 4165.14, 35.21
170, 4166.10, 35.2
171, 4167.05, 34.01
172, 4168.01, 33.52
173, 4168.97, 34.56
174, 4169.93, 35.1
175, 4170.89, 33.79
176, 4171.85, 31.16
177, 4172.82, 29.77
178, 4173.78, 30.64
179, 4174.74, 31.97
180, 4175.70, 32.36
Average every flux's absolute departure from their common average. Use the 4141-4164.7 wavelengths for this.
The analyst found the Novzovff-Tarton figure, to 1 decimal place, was 0.9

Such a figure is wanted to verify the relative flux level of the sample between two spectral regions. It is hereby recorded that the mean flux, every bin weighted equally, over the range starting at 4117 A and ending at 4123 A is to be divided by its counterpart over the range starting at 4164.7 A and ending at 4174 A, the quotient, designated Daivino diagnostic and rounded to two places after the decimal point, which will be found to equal 1.01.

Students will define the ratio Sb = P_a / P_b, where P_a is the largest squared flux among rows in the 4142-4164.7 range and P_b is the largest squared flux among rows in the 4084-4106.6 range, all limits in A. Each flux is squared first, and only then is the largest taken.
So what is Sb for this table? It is 0.95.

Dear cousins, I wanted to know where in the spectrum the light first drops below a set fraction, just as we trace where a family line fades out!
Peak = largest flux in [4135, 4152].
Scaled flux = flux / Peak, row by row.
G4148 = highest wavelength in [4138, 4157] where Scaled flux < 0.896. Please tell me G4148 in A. 4156.51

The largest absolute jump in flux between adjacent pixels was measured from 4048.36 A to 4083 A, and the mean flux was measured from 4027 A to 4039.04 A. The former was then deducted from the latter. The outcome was 29.7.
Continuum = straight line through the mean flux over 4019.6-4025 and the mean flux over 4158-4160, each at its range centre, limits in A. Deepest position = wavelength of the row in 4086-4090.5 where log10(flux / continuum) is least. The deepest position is 4086.29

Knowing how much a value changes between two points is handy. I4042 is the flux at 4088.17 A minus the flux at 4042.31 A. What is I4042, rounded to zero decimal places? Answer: 1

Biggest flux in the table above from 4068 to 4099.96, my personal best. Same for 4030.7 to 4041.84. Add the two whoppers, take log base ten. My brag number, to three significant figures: 1.87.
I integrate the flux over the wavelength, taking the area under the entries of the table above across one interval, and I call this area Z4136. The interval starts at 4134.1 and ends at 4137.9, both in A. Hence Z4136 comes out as 131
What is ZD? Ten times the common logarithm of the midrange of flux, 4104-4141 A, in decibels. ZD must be 15.2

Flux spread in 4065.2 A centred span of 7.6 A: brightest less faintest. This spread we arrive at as 6.9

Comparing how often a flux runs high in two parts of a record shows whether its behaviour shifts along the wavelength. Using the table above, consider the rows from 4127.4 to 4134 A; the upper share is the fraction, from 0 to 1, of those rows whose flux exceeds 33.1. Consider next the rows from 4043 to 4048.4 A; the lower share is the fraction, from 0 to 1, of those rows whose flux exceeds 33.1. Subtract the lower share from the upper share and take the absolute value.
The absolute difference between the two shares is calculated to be 0.07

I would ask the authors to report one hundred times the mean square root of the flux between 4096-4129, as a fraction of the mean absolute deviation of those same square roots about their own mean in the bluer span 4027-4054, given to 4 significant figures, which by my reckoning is 3139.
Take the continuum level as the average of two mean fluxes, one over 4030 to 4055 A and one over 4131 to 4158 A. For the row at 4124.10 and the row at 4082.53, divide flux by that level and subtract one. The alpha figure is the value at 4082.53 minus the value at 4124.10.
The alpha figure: -0.04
